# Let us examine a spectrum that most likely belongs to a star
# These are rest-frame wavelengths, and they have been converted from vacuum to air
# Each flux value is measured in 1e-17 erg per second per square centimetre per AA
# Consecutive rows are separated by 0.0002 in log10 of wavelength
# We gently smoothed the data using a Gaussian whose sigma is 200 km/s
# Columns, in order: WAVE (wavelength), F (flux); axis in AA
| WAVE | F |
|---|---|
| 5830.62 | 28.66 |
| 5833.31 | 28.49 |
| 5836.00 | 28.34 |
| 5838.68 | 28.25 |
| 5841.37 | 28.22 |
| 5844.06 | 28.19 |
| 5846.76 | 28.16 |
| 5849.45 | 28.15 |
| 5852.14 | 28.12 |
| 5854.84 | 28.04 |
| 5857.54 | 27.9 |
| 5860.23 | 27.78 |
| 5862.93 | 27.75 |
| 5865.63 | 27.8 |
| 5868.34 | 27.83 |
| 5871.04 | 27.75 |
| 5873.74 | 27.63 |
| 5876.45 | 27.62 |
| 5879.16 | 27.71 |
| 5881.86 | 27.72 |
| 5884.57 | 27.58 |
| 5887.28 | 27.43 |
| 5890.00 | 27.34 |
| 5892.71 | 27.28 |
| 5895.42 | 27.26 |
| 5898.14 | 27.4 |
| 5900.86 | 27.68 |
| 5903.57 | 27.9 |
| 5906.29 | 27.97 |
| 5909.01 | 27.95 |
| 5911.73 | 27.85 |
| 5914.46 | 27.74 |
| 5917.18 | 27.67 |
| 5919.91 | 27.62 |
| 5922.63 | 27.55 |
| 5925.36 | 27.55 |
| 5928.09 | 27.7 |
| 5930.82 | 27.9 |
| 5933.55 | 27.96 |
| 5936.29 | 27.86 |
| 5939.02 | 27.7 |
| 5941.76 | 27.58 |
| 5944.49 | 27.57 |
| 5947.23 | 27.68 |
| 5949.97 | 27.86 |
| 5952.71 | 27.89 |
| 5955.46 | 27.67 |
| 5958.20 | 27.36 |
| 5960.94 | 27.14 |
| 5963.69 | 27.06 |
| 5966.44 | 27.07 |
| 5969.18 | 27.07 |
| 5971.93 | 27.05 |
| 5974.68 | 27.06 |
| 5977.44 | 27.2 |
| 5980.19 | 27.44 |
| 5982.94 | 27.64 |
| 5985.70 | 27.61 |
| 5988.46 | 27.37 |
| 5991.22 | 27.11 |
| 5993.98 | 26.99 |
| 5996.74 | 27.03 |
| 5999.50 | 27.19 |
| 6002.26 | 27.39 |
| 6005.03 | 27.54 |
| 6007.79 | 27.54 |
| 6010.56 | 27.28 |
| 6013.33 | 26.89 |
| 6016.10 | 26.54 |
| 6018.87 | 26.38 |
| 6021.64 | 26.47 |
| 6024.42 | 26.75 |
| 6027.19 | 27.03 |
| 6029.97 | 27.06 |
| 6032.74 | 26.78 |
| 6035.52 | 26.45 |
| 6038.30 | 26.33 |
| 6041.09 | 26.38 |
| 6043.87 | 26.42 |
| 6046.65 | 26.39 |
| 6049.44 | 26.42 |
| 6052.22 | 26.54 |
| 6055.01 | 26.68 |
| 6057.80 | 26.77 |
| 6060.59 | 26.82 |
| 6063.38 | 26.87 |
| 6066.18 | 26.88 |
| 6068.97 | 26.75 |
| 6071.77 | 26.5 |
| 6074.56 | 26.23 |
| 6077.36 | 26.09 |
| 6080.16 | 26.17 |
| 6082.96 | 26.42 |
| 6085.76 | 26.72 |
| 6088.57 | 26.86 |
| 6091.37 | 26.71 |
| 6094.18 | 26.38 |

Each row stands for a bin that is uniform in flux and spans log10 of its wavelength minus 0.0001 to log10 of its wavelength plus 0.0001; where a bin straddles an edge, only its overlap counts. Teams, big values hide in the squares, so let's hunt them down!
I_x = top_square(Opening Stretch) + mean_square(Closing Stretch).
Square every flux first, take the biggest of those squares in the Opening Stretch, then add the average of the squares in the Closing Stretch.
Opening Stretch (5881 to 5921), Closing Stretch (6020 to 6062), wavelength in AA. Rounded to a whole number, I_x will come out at 1491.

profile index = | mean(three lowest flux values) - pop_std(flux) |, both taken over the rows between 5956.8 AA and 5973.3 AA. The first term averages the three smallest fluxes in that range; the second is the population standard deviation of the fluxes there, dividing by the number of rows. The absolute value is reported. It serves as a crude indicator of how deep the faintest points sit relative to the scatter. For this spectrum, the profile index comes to 27.0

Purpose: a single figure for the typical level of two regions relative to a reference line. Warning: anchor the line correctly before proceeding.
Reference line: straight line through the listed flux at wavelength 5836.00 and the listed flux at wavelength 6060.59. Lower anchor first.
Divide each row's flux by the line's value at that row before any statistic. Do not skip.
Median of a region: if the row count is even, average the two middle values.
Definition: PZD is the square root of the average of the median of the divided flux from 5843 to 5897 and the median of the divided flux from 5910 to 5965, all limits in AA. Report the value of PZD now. 0.9967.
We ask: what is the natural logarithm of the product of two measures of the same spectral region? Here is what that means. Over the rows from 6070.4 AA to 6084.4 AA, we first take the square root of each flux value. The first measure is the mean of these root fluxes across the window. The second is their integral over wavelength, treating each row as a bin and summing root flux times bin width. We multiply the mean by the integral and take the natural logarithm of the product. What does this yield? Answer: 5.91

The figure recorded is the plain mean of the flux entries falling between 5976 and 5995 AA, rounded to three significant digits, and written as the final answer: 27.3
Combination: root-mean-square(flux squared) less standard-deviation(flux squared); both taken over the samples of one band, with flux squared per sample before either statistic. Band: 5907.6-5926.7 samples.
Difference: 760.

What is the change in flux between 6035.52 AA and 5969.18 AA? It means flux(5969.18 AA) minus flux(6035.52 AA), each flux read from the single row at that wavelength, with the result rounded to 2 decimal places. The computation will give 0.62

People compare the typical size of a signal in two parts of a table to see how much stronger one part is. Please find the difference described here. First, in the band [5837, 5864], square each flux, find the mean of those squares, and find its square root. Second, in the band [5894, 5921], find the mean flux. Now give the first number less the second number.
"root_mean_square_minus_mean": 0.35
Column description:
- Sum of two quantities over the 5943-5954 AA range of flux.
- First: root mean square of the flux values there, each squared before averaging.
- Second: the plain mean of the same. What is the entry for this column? 55.5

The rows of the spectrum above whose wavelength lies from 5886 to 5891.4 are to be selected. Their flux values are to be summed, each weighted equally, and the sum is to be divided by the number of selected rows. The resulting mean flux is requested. 27.4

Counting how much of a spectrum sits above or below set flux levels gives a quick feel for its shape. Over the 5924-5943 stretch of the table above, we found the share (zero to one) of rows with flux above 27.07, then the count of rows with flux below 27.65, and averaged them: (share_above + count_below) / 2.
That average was 1.5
